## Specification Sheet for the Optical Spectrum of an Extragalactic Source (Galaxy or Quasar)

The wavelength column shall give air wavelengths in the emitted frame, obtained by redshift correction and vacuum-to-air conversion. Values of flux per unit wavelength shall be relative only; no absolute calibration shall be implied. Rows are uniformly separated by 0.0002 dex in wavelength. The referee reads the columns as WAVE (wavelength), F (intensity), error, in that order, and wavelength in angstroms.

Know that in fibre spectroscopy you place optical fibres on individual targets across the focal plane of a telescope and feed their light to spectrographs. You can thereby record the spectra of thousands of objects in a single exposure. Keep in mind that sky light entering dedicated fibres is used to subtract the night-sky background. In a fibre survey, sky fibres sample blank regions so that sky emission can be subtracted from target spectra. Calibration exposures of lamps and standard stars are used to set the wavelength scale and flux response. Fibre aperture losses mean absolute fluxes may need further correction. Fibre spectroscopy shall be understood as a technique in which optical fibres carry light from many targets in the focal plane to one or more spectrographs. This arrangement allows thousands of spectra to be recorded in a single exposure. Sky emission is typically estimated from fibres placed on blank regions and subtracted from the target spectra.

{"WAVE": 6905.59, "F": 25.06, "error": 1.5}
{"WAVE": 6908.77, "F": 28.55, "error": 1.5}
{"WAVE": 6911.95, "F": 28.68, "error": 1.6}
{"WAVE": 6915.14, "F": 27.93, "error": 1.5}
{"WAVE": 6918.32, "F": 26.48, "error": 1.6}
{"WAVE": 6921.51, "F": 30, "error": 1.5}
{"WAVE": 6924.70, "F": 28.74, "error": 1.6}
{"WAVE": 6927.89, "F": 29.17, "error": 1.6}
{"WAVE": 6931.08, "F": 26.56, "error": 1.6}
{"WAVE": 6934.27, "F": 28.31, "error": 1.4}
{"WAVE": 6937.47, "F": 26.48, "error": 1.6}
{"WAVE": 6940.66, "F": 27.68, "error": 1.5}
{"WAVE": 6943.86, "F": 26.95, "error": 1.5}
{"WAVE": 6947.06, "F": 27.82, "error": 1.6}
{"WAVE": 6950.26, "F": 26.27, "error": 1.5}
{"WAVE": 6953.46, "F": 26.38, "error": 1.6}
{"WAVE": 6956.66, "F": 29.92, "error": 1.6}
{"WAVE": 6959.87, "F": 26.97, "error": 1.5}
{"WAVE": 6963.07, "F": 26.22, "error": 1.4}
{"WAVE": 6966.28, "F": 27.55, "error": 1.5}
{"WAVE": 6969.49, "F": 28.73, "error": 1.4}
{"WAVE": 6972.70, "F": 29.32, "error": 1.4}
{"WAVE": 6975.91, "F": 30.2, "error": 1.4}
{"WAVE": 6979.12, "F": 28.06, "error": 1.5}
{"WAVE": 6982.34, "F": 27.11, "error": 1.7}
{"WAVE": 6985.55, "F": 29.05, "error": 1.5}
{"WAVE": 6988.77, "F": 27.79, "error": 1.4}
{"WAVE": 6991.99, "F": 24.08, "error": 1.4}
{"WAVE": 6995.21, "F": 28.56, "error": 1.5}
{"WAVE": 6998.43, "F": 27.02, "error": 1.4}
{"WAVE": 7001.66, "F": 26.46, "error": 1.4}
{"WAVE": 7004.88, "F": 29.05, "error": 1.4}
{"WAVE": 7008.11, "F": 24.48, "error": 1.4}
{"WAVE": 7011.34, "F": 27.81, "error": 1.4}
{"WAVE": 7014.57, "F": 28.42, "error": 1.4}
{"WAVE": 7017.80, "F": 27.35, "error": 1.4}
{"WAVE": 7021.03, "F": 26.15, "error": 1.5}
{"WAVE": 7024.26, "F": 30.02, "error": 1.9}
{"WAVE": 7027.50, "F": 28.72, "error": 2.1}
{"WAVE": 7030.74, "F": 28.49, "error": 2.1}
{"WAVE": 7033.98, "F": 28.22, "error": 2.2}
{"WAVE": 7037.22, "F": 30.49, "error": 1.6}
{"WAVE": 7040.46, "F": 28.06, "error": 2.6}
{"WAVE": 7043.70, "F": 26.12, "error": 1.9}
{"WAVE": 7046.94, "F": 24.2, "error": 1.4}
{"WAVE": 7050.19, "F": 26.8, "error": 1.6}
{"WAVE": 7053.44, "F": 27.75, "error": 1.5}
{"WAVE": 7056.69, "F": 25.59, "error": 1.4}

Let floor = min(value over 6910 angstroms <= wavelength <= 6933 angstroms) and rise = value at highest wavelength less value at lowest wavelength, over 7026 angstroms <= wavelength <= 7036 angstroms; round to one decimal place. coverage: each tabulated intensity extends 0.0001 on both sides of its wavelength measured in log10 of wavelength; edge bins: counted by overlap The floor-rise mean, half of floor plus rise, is 13.0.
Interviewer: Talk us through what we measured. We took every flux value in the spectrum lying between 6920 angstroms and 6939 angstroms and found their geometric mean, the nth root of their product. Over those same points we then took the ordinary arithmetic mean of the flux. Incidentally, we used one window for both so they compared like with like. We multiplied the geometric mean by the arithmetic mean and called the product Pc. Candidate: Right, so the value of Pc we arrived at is 795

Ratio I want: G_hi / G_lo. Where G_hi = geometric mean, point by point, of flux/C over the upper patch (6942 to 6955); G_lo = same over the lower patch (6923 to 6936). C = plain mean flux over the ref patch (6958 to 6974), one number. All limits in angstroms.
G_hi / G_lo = 0.95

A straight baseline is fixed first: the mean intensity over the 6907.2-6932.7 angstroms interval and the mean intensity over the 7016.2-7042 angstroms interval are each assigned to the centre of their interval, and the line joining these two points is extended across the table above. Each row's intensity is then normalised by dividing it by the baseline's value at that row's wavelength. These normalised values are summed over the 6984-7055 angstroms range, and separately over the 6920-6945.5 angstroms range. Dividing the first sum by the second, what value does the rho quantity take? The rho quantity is 2.7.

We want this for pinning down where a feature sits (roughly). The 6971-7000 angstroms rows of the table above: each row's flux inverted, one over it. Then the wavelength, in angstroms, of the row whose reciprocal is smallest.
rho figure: 6975.91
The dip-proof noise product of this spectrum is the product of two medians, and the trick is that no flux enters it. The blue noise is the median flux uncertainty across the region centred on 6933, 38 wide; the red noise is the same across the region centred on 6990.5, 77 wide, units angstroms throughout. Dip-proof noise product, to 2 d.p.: 2.17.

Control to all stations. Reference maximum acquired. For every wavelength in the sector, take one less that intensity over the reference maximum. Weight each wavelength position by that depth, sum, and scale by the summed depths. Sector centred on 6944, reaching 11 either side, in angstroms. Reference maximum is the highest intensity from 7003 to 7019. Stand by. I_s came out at 6945.3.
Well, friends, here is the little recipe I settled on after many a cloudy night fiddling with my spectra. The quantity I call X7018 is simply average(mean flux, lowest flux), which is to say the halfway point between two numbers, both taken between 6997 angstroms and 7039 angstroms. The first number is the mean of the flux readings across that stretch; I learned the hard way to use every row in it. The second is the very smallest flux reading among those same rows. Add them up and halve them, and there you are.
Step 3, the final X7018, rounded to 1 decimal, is 26.2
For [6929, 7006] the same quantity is 25.8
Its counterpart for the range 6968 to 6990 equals 27.9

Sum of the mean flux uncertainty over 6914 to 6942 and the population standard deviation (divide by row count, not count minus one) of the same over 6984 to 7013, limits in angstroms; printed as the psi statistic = 1.59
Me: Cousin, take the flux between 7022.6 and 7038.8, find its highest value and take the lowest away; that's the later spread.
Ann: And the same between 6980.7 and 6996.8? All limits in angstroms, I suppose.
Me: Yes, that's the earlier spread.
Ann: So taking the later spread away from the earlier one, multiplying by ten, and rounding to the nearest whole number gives 27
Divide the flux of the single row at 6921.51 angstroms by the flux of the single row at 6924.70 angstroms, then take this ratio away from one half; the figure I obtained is -0.544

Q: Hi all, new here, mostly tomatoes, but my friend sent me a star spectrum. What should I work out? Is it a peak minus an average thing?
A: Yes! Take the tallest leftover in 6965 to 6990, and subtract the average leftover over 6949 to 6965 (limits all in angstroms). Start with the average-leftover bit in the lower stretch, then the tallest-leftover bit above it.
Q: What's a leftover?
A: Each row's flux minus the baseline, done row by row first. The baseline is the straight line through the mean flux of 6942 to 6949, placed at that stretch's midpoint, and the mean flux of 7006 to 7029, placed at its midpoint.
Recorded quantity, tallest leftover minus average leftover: 3.0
